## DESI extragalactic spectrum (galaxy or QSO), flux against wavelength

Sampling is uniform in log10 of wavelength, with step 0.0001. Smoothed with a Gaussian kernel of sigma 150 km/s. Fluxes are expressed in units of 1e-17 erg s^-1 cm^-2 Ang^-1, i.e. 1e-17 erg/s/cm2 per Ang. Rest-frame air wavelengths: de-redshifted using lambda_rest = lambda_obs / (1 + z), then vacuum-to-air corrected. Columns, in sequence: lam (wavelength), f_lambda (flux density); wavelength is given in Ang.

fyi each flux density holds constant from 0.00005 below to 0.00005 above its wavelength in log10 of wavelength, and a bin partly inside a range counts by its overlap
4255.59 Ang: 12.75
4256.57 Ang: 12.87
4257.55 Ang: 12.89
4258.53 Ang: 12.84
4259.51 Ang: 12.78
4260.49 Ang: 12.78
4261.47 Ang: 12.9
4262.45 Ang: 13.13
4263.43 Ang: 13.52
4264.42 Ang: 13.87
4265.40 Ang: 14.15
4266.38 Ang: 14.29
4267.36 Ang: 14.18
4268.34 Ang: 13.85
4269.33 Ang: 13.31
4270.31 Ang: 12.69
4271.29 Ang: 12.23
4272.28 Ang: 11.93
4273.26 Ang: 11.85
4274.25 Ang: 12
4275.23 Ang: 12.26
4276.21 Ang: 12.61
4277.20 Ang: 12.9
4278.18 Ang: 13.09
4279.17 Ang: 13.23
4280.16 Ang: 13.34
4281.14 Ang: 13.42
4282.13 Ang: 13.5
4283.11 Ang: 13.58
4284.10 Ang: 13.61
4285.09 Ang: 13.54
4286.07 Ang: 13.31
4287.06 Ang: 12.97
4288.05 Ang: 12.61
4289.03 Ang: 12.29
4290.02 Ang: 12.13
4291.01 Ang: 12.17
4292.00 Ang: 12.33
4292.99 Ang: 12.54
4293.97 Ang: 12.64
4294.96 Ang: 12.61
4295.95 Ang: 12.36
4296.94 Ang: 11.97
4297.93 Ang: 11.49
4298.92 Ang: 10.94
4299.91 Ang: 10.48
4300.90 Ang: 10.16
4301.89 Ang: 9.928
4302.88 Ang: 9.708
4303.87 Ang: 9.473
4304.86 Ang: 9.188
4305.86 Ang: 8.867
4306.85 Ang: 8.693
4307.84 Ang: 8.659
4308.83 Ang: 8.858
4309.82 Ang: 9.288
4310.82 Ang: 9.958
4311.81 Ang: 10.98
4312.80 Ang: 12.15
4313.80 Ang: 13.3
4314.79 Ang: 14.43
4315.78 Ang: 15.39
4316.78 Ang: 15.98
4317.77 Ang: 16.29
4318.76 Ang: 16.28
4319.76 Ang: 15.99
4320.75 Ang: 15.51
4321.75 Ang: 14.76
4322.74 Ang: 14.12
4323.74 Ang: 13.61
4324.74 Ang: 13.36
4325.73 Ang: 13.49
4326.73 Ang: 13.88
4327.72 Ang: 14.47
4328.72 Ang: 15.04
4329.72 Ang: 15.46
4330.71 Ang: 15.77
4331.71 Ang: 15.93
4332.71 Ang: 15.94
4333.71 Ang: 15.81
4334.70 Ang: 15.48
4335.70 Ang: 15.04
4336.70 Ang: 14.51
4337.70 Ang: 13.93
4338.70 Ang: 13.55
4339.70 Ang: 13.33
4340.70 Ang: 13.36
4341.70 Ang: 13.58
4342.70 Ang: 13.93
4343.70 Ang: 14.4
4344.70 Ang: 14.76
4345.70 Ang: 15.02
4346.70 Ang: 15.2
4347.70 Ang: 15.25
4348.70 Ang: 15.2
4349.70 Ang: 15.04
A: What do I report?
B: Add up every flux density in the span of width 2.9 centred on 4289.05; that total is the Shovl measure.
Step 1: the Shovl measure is 37.0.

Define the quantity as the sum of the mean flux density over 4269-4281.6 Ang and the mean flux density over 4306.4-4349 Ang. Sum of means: 26.6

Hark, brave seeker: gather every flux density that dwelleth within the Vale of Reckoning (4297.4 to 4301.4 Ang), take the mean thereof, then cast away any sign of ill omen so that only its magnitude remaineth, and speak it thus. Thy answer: 10.8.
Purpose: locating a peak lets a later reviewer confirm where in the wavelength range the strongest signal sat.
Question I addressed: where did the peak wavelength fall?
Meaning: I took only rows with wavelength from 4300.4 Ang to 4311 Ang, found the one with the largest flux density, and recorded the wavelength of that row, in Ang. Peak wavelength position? 4300.90 Ang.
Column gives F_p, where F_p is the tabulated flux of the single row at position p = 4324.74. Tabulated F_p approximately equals 13.36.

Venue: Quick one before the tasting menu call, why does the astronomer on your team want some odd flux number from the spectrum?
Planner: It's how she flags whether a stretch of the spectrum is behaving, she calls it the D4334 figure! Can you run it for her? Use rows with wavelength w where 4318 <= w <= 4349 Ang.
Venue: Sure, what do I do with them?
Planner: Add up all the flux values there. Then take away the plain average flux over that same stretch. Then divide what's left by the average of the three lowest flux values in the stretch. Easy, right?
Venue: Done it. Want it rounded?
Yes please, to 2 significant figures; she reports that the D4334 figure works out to 33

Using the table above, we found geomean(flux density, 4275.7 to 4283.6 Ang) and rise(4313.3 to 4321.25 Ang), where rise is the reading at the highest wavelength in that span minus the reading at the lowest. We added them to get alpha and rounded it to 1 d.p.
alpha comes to 15.4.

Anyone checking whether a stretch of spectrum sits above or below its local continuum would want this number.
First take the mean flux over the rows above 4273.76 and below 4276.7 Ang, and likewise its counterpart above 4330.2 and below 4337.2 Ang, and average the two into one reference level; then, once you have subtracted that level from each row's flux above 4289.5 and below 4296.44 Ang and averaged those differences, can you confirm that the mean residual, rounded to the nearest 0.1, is -1.5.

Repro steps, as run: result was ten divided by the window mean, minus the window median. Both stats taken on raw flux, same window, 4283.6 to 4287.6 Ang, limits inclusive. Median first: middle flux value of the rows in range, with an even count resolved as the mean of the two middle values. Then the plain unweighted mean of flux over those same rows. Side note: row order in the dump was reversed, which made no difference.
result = -12.7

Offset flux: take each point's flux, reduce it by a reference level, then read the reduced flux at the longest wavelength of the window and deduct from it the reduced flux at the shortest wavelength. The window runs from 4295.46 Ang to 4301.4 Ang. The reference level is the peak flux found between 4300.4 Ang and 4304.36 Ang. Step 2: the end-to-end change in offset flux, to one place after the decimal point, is -2.2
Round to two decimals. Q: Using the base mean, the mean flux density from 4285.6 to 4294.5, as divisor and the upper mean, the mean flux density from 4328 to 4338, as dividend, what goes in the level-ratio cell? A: 1.22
